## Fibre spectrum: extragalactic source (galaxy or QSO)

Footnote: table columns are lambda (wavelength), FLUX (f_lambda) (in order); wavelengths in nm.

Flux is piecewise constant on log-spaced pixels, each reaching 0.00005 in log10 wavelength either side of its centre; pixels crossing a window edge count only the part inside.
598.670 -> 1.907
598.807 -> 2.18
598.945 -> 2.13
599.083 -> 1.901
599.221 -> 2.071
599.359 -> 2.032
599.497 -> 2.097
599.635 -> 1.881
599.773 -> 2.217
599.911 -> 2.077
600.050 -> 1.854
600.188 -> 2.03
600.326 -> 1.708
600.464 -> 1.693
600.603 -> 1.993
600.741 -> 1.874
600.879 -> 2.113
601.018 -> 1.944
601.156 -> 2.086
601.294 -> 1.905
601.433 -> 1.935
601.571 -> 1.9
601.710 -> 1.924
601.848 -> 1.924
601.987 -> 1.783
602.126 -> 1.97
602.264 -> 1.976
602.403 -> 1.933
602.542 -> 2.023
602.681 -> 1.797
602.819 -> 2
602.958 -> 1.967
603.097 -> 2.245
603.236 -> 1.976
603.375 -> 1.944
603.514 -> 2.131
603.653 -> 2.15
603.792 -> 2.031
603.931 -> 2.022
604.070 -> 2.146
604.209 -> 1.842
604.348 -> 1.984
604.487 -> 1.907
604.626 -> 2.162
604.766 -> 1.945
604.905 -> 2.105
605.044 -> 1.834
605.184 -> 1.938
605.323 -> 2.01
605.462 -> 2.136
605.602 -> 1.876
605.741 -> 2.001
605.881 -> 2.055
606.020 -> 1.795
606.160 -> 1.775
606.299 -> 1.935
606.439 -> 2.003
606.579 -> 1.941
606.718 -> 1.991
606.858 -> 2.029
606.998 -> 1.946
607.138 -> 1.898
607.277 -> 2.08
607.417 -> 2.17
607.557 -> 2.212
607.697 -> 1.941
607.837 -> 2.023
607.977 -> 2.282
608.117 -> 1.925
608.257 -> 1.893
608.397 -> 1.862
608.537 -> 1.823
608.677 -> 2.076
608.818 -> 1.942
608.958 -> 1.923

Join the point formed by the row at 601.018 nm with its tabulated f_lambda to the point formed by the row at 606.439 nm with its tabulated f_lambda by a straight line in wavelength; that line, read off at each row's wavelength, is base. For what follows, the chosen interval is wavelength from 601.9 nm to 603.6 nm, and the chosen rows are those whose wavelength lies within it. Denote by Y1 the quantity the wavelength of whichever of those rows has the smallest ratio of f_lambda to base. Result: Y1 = 601.987 nm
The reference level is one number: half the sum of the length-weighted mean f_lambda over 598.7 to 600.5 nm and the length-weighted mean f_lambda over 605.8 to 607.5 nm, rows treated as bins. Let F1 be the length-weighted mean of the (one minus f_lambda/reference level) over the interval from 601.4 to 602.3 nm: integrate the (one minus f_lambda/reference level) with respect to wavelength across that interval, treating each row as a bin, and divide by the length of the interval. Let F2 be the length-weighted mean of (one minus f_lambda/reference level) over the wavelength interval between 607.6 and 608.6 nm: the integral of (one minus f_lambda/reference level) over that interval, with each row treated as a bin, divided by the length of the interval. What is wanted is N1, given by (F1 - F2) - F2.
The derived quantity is 0.02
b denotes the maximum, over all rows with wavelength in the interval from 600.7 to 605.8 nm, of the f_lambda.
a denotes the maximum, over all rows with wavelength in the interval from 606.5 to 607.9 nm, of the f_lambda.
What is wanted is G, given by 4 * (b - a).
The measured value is 0.1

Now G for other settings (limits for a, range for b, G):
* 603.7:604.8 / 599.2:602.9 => 0.2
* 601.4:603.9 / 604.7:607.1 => -0.4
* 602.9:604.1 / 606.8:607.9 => -0.1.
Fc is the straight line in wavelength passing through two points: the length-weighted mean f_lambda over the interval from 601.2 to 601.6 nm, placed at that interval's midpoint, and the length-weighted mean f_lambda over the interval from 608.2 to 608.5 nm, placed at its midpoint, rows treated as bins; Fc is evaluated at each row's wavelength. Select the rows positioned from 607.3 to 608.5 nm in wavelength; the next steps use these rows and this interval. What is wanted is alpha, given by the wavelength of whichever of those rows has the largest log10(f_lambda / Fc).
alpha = 607.977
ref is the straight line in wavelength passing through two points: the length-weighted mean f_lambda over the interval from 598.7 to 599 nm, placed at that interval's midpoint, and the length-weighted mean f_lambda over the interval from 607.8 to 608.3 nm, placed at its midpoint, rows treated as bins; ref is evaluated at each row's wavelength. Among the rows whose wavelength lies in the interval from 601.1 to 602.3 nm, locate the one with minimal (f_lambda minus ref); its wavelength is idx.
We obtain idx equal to 601.987 nm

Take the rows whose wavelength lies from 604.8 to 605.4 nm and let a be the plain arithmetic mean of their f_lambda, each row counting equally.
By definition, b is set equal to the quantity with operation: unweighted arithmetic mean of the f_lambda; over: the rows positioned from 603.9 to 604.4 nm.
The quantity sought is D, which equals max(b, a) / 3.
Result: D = 0.67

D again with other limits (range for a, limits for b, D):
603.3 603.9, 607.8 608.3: 0.69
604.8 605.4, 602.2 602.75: 0.66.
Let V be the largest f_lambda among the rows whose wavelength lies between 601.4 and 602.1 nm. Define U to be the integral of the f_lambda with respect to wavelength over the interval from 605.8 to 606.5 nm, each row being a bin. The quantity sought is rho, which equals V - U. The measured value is 0.60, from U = 1.34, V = 1.935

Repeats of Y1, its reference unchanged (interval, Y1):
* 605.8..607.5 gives 606.160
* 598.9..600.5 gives 600.464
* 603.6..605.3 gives 605.044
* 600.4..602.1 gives 600.464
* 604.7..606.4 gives 606.160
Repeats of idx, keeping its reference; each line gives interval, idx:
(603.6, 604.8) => 604.209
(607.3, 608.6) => 608.537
